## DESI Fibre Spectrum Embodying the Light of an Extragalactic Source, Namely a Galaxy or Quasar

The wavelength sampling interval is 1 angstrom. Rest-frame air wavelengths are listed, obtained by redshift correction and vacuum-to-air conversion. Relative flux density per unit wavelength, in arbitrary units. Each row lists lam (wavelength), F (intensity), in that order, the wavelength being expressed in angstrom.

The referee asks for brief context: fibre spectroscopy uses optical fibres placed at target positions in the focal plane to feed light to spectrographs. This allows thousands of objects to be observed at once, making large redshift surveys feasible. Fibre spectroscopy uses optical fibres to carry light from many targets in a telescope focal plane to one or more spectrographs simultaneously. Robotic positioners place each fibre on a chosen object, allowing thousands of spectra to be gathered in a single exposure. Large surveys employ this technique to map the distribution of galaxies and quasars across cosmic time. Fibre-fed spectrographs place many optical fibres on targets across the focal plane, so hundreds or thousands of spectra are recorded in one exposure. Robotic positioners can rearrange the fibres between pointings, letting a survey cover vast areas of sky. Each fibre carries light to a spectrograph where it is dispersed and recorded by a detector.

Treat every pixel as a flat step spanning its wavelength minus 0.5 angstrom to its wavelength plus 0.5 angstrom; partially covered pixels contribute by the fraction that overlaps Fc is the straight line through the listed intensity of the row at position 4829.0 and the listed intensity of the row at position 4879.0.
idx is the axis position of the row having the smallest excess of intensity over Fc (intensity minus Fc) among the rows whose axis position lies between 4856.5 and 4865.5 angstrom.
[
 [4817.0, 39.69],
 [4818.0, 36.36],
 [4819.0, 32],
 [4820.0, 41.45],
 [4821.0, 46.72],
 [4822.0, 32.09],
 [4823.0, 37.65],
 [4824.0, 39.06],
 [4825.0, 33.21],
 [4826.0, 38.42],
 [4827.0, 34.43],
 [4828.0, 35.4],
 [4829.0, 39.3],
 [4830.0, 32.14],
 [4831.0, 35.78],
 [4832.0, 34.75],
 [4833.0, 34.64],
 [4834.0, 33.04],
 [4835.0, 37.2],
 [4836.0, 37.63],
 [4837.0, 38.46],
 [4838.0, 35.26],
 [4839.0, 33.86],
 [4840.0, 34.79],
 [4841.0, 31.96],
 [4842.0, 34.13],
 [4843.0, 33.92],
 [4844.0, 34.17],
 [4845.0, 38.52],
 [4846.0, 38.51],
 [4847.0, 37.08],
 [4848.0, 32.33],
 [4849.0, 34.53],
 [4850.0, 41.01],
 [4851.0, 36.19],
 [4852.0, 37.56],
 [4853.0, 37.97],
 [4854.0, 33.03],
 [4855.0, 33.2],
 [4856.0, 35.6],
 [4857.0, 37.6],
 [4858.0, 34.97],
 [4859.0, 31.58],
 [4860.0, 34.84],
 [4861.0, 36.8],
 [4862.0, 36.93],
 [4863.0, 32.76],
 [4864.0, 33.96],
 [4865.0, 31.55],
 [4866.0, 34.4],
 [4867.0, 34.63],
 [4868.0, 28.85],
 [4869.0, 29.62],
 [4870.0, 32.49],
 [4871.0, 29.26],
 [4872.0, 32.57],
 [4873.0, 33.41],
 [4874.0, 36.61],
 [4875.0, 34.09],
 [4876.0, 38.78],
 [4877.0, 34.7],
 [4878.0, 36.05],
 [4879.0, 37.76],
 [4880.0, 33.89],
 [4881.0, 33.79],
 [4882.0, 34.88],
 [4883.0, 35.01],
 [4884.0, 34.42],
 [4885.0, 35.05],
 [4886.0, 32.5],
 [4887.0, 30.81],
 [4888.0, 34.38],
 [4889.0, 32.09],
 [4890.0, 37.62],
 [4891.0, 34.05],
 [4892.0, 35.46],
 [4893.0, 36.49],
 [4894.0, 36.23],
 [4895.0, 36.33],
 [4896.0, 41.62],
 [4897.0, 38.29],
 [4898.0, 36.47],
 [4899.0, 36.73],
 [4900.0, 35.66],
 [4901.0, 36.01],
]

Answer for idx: 4859.0 angstrom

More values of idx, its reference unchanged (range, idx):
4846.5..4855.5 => 4848.0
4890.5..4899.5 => 4891.0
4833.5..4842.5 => 4841.0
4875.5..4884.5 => 4881.0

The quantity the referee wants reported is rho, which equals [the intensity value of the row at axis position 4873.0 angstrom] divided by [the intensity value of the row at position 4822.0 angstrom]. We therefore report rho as 1.04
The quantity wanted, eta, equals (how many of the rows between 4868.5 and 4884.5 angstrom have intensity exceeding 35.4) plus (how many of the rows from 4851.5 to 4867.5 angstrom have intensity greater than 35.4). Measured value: 10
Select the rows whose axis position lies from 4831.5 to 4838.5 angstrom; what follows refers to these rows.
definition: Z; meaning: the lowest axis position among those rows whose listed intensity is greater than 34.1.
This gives 4832.0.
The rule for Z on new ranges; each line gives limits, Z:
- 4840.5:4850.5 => 4842.0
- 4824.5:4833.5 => 4826.0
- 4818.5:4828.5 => 4820.0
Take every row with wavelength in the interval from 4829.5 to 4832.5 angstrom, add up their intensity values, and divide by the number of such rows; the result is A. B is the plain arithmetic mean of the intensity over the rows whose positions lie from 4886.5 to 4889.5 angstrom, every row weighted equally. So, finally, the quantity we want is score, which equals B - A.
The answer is -2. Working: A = 34.2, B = 32.4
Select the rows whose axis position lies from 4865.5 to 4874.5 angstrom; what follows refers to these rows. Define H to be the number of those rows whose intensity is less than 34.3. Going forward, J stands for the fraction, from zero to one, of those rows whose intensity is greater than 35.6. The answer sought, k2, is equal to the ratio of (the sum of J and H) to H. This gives 1.02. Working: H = 6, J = 0.11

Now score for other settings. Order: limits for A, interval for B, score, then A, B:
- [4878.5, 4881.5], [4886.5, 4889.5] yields -3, 35.1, 32.4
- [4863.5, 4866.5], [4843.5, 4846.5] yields 4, 33.3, 37.1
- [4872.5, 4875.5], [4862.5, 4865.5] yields -2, 34.7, 32.8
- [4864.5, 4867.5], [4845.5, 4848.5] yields 2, 33.5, 36.0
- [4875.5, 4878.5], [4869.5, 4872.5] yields -5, 36.5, 31.4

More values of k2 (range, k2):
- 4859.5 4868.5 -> 1.06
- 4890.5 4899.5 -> 1.78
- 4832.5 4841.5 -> 1.11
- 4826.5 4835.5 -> 1.17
